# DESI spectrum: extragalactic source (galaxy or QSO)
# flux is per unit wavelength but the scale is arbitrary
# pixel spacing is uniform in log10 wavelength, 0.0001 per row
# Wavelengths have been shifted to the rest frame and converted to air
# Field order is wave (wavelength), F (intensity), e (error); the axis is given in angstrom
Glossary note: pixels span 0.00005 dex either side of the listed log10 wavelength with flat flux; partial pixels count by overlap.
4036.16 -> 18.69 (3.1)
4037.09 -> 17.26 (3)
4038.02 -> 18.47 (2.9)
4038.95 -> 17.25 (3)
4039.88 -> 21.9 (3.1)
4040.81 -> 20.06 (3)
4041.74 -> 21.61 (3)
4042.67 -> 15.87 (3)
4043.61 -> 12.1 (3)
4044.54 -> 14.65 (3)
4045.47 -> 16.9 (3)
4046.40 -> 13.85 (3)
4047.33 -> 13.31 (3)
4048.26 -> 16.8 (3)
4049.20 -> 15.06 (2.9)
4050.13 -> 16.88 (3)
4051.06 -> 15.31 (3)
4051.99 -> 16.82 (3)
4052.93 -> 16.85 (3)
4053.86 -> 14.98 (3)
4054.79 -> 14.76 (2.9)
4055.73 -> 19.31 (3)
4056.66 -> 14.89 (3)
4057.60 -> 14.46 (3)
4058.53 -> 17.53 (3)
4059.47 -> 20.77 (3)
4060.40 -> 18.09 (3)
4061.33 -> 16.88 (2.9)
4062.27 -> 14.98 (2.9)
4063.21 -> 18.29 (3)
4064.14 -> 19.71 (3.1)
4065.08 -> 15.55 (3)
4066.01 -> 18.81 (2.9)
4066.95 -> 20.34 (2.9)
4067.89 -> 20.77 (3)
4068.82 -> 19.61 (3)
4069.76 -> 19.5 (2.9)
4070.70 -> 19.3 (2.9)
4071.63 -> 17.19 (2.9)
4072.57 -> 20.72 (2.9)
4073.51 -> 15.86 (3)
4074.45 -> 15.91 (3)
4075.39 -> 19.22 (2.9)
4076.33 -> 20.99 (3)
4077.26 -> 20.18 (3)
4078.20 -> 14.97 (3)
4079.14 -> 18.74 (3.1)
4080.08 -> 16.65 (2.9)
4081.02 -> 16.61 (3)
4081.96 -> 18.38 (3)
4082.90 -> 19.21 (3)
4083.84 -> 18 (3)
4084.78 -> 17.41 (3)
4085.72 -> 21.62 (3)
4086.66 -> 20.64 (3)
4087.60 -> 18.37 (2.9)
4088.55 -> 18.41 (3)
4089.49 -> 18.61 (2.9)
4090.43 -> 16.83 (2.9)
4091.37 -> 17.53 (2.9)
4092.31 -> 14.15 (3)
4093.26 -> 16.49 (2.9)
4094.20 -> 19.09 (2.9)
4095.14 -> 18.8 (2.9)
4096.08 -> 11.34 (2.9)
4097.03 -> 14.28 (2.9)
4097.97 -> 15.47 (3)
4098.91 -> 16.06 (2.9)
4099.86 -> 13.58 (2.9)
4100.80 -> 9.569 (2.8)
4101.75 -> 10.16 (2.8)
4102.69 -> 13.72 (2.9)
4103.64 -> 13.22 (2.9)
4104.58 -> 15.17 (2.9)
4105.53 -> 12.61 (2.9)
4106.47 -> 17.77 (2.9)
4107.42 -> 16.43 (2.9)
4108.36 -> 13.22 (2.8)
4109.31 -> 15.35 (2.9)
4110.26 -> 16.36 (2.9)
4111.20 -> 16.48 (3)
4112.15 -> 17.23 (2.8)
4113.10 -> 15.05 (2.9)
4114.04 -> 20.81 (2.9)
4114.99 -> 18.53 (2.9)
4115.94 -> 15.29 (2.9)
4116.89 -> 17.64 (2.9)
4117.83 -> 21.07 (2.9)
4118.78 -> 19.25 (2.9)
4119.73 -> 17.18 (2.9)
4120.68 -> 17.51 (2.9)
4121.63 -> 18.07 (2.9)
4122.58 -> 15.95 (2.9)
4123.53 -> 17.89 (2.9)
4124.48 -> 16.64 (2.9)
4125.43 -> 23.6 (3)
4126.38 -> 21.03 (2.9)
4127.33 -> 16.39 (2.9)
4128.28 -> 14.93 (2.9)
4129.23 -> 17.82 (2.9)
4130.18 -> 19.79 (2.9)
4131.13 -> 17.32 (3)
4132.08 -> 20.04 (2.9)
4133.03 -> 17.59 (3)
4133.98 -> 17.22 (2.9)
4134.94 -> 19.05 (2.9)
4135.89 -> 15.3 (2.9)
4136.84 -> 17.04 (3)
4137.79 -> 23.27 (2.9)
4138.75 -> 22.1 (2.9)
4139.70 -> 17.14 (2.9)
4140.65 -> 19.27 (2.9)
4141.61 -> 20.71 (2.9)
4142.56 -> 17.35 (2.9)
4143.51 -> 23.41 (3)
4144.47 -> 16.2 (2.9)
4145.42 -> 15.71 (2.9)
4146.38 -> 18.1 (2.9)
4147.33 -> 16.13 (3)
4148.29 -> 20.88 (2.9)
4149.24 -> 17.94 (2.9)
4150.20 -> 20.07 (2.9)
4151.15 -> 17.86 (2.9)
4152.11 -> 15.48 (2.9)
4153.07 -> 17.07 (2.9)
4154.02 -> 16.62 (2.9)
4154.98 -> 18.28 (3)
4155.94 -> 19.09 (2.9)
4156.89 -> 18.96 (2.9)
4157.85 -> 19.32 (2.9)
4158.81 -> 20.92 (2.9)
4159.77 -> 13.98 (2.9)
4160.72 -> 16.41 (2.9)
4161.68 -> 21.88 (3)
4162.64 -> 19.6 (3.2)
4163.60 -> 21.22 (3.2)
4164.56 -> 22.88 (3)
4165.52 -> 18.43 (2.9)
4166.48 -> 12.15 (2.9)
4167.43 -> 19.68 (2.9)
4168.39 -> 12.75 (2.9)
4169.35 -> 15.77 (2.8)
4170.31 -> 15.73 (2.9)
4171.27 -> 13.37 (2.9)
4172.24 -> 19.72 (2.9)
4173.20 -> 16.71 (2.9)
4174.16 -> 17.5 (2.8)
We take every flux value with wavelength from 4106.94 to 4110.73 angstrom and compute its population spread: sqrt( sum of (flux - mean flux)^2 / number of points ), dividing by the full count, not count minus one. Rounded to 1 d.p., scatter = 1.3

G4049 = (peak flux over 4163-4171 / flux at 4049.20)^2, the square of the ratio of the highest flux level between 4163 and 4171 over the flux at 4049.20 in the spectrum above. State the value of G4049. 2.3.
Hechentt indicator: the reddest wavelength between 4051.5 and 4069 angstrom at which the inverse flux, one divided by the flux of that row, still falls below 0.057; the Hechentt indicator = 4068.82 angstrom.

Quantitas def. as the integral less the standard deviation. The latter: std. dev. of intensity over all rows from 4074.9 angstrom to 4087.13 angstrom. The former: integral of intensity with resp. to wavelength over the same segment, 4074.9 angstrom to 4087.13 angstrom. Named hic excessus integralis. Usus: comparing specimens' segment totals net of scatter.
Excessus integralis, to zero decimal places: 226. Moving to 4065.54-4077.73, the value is 231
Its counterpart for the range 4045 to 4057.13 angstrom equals 190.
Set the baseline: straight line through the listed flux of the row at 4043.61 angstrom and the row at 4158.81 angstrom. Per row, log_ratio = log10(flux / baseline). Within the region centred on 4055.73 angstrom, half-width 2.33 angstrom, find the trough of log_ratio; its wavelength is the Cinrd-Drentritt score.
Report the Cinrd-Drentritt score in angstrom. 4057.60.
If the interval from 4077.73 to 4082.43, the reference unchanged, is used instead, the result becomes 4078.20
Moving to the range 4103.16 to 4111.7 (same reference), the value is 4105.53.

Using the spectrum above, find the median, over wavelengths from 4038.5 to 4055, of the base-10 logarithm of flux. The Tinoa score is 1.21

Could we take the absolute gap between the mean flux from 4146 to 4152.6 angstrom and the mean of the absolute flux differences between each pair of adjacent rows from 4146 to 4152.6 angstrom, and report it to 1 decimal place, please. 15.3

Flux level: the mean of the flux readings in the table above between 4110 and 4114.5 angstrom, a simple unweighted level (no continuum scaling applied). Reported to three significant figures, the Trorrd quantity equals 17.2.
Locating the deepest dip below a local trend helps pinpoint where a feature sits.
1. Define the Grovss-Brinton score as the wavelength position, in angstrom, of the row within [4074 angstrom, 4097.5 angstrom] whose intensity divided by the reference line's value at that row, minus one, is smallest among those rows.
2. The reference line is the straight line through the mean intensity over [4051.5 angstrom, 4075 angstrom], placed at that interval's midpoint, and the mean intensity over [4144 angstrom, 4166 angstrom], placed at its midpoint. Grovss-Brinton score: 4096.08 angstrom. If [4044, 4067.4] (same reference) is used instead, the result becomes 4047.33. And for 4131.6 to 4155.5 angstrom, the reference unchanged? 4135.89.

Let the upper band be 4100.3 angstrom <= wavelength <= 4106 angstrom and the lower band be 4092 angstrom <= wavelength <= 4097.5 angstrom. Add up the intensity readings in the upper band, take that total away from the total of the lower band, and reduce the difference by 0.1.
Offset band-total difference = 20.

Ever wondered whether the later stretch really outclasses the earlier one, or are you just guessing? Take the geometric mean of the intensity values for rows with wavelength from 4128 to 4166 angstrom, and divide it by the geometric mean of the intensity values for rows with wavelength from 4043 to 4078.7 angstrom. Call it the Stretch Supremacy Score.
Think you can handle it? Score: 1.08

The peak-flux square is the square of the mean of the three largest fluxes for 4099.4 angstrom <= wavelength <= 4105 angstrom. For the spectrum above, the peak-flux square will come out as 200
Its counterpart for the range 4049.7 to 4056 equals 313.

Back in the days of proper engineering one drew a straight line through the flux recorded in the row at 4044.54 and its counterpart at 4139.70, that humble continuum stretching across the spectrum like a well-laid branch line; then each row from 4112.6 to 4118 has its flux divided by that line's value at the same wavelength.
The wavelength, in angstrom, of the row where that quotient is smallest 4113.10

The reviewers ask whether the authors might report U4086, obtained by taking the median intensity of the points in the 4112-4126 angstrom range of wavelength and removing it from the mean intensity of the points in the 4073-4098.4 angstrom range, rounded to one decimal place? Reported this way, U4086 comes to -0.1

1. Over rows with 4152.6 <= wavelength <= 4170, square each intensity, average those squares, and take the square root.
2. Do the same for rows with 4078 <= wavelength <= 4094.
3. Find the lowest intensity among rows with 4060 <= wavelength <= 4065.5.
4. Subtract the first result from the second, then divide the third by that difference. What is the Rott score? -37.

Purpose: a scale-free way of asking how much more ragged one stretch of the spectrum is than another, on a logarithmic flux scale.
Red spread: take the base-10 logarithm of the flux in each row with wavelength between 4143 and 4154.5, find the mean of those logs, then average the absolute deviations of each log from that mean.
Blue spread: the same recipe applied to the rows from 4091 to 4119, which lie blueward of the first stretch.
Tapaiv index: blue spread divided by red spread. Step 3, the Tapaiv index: 1.54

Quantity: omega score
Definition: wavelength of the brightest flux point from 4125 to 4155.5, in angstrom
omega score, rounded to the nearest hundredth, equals 4125.43 angstrom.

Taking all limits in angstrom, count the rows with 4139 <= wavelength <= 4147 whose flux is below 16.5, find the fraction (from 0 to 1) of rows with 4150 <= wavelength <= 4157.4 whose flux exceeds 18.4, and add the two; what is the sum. 2.4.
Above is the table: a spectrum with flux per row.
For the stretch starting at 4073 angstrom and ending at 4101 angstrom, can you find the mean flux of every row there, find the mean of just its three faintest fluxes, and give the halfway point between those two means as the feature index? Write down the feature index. 14.3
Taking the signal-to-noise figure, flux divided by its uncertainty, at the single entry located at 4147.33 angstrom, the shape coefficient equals 5.4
